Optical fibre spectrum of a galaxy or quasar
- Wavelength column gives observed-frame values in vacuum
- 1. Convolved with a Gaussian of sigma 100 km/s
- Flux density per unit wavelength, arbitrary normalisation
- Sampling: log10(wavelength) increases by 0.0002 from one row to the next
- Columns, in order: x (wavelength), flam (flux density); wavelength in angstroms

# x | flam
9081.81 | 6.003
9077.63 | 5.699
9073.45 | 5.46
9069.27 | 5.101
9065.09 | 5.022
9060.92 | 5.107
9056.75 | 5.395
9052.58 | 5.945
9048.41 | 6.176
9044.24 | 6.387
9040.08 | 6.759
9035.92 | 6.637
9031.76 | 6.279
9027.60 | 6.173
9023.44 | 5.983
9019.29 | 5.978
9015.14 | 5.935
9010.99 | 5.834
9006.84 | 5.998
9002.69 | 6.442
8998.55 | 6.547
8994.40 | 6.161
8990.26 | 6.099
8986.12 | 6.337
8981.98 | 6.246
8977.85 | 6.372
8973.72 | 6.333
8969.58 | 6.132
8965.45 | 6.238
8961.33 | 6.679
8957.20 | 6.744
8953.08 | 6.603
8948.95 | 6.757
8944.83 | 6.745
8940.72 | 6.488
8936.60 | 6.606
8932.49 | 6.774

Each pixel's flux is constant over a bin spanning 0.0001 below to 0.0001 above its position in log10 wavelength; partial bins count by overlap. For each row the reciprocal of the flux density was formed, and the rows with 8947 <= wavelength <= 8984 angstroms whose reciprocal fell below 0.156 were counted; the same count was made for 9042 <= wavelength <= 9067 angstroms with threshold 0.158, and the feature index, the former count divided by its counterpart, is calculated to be 4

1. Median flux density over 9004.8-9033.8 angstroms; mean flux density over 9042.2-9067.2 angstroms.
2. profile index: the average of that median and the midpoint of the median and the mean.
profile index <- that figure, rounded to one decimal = 5.9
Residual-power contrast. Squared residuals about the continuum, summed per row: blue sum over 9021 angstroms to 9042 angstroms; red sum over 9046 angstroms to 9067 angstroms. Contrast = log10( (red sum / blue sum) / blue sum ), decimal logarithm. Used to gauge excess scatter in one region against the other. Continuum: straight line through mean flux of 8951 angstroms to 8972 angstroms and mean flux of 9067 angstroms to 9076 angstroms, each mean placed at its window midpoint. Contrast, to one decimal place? -1.0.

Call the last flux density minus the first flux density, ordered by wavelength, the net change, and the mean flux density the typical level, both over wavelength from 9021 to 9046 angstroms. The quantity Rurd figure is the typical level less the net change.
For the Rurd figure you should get 6.0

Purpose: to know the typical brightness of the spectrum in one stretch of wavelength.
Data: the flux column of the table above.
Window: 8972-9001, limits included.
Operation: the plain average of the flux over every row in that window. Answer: 6.30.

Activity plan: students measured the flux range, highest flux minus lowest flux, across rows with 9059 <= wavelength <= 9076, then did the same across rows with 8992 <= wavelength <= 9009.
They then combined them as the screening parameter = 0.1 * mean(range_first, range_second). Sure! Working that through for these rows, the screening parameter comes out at 0.049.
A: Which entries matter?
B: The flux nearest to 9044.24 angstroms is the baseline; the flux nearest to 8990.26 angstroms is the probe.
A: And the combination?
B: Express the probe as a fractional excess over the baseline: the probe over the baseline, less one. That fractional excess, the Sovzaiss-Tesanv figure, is -0.05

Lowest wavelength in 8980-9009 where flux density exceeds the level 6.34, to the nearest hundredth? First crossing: 8998.55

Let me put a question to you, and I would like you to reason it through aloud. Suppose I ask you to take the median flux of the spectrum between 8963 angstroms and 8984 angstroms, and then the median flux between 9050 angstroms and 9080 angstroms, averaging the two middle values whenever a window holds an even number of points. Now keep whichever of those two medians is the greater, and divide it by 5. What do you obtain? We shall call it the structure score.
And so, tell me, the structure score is 1.25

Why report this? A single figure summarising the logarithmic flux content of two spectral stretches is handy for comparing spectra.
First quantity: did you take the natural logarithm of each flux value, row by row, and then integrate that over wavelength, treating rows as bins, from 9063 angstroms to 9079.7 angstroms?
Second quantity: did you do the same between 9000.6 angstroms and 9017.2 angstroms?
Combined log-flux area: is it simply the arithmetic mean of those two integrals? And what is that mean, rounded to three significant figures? 28.9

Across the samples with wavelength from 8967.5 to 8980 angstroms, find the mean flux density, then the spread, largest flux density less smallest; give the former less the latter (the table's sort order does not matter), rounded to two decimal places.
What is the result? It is 6.04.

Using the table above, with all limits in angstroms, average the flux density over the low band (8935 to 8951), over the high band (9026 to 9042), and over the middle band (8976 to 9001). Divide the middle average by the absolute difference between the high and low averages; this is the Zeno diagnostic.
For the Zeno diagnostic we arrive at 34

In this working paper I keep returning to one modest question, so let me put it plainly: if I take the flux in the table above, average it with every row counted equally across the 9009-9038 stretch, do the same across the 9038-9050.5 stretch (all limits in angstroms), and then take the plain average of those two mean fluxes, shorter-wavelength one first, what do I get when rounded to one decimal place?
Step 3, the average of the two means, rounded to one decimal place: 6.3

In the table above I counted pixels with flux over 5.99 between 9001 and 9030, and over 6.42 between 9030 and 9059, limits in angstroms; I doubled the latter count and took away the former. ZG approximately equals 1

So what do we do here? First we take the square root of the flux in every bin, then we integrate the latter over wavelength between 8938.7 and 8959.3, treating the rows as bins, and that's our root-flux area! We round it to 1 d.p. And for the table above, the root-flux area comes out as 53.2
